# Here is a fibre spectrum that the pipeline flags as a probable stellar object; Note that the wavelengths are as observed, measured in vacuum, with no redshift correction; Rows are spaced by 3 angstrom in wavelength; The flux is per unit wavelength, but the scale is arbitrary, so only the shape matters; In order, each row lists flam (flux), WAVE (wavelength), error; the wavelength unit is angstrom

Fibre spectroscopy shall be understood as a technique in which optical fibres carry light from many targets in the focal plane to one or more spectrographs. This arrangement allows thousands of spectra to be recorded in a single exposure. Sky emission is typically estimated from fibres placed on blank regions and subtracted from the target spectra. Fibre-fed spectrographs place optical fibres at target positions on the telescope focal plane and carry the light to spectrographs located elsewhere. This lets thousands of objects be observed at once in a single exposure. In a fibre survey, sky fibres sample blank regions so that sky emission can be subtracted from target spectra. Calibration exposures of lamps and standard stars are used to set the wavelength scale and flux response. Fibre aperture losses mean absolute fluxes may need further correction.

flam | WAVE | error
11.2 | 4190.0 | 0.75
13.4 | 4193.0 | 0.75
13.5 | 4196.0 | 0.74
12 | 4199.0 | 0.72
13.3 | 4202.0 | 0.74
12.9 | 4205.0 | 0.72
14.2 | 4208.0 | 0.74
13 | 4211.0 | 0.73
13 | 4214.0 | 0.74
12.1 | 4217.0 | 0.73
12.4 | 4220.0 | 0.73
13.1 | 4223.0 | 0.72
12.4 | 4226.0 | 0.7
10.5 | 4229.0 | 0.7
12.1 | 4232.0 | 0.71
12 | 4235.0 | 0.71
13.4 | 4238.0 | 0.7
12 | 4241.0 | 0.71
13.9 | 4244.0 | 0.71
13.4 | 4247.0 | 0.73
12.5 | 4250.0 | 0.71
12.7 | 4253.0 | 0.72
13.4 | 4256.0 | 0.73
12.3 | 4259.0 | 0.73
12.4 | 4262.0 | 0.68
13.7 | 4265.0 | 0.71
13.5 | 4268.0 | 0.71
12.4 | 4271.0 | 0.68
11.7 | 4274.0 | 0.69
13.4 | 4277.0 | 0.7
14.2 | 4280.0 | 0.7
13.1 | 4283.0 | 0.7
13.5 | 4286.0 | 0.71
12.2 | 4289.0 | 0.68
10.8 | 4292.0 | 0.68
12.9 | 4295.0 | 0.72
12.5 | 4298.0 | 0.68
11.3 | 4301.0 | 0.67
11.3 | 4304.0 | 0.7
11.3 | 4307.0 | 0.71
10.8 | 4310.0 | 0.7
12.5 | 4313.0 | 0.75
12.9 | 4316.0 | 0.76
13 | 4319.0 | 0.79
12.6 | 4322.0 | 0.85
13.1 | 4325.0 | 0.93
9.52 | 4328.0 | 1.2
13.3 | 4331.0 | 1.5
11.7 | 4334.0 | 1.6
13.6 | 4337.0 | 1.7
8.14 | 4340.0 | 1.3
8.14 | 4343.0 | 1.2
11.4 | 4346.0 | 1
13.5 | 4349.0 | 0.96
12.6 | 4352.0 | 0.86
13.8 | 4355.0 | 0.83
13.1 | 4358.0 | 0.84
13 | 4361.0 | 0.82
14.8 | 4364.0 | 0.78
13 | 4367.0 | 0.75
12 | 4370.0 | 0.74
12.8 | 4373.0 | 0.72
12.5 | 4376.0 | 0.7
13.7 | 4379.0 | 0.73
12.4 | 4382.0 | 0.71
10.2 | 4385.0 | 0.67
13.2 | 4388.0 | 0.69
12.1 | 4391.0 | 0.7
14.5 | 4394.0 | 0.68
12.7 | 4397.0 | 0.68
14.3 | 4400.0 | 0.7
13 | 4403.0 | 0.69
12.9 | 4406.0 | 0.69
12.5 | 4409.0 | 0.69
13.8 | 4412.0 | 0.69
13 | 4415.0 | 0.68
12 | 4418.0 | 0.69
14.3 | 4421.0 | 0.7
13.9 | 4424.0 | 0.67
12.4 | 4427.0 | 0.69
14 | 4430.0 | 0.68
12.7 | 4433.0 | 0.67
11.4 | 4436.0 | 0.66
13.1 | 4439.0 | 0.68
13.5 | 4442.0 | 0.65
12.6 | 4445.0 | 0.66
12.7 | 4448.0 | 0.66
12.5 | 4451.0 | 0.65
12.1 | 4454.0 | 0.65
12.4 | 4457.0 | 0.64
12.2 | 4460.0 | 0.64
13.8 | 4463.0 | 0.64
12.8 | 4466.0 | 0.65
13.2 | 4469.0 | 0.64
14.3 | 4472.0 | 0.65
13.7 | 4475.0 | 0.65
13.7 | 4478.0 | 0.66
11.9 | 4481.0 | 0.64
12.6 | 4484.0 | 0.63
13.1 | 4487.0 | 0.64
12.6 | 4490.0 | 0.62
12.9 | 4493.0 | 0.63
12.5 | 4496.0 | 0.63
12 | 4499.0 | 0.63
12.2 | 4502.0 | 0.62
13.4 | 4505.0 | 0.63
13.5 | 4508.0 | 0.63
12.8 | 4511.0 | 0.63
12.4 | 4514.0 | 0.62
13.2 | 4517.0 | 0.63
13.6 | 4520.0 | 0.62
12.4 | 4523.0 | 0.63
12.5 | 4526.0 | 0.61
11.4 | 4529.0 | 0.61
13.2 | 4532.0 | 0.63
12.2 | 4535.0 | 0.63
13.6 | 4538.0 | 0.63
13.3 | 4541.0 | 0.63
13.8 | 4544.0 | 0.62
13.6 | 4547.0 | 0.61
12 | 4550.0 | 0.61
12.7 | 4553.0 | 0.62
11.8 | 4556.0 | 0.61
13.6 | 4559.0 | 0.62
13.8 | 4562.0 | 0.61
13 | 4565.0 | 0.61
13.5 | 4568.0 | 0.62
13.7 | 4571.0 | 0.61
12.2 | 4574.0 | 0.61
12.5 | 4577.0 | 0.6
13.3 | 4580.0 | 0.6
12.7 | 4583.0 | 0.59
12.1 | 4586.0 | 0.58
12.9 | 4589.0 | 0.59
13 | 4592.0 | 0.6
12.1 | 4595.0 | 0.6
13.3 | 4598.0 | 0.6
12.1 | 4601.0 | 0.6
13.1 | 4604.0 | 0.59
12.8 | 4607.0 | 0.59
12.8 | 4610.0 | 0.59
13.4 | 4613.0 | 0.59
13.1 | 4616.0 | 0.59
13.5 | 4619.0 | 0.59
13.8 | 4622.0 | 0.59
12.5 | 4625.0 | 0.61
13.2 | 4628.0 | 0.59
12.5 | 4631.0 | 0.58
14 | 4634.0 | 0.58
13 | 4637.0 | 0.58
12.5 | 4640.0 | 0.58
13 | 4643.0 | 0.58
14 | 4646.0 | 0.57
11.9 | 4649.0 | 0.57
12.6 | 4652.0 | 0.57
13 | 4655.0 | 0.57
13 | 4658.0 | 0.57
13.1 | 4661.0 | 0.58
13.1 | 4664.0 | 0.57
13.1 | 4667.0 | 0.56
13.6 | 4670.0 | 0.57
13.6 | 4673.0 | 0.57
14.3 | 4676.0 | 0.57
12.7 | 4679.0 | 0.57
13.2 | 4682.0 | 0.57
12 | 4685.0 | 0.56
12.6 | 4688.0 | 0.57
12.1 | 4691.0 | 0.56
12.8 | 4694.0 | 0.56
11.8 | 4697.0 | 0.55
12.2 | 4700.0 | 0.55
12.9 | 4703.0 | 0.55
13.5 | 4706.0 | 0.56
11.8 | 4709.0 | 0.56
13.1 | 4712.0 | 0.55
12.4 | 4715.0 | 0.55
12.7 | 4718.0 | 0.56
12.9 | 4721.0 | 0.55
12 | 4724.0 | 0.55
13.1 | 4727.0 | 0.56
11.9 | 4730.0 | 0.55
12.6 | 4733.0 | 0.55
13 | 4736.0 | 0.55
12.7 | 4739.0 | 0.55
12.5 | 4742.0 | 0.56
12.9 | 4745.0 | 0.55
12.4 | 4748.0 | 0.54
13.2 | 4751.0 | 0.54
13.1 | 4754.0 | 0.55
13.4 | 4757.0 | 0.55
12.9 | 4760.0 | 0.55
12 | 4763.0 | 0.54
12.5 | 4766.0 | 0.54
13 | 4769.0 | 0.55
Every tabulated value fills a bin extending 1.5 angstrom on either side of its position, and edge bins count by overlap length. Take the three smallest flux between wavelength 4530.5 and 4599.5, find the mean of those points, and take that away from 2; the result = -10.0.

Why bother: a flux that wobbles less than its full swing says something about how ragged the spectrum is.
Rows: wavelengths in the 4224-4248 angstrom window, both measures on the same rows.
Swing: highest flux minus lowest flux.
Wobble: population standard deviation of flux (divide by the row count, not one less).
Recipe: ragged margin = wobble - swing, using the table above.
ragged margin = -2.4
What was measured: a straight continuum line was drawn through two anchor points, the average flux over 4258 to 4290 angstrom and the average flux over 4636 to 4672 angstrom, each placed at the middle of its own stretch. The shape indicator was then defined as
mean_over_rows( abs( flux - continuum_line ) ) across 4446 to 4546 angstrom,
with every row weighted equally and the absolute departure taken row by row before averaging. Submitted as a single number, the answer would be 0.58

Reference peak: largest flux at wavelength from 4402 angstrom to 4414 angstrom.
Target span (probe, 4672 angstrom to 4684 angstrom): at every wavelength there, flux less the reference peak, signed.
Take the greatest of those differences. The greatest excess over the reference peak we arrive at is 0.50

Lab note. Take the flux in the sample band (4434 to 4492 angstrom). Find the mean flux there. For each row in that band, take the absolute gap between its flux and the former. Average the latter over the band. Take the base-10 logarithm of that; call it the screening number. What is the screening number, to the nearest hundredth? -0.23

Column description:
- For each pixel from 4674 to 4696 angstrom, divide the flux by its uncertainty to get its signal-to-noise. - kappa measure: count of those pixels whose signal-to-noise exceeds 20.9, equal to 7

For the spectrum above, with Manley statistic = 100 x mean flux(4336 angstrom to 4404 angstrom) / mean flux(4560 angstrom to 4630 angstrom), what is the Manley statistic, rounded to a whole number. 97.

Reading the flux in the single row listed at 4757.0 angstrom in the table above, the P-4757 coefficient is 13.4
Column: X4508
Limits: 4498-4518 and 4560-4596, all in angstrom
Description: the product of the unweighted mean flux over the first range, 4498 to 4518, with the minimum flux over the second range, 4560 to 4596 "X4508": 155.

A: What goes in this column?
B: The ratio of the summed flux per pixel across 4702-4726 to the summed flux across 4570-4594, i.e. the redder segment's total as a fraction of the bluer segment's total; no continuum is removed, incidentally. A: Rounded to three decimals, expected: 0.989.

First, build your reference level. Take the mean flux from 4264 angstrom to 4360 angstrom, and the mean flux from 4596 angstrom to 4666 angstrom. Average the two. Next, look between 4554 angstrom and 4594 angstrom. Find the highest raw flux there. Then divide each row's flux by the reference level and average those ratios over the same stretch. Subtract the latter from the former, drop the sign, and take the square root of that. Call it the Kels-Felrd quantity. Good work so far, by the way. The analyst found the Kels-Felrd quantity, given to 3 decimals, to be 3.574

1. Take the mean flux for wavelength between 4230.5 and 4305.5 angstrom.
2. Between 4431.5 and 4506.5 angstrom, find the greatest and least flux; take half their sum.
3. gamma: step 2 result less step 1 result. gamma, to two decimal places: 0.19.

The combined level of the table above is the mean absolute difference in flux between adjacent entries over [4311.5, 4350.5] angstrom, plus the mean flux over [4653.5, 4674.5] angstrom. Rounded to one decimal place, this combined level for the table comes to 15.1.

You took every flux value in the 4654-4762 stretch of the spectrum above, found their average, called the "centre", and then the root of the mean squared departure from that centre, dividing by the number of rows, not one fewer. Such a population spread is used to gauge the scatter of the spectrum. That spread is 0.55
